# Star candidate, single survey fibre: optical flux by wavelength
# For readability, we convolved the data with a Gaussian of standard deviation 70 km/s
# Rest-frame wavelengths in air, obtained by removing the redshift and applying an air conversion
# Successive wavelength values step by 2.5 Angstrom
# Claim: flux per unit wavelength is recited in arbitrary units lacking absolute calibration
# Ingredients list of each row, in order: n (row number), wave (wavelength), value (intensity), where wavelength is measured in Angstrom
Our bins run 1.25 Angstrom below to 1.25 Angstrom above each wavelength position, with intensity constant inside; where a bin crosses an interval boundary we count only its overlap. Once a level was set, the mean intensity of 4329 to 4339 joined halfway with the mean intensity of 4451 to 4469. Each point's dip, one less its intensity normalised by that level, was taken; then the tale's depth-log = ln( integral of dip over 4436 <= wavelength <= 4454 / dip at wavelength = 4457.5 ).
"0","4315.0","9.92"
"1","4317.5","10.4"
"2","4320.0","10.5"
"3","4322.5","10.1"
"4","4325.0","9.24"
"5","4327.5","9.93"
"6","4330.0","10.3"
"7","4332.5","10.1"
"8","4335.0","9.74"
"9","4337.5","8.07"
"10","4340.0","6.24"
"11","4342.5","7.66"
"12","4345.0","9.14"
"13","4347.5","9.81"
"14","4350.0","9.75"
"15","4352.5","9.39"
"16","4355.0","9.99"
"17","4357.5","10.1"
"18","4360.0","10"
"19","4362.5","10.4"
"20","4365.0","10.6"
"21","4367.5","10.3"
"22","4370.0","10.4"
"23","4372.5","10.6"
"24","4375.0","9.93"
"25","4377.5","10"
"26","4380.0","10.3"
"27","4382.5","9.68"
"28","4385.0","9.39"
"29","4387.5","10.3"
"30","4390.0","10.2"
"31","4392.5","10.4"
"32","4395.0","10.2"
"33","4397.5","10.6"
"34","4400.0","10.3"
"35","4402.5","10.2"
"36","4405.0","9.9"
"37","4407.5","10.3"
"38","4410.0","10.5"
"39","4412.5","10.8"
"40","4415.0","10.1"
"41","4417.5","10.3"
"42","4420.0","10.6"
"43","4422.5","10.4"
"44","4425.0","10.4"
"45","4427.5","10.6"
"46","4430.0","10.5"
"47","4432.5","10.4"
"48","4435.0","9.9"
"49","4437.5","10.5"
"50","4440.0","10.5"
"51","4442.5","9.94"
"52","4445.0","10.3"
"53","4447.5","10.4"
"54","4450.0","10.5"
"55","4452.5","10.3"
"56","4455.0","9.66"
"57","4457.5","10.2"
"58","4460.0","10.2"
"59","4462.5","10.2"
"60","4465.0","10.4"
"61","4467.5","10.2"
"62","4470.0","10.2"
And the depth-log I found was 3.2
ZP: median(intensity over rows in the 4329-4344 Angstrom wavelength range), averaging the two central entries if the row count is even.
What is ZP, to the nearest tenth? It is 8.9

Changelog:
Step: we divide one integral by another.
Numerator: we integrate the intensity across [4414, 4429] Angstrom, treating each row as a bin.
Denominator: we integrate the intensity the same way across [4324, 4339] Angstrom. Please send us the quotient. 1.09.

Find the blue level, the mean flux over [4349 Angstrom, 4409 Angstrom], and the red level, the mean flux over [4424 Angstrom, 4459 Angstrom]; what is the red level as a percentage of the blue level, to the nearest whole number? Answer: 102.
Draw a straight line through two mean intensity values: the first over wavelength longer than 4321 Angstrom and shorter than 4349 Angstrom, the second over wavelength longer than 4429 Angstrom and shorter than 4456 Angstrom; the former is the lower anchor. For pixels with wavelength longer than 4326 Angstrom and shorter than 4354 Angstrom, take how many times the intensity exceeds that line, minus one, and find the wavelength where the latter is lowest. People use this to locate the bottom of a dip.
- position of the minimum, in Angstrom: 4340.0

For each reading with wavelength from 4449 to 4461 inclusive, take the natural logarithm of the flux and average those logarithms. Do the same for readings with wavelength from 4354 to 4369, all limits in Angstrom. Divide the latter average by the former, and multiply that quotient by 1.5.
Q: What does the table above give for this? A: 1.50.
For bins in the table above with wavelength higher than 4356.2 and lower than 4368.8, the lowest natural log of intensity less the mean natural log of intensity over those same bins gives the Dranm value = -0.027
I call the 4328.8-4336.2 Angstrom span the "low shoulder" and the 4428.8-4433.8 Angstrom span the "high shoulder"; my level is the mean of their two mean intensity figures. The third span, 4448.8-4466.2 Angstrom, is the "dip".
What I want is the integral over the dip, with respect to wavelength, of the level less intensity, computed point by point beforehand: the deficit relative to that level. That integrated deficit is 1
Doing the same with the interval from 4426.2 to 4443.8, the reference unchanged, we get -2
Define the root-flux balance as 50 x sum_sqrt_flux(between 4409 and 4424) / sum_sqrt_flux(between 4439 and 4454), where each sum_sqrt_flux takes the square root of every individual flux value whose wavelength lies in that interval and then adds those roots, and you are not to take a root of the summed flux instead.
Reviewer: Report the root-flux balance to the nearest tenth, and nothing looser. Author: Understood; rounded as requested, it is 50.3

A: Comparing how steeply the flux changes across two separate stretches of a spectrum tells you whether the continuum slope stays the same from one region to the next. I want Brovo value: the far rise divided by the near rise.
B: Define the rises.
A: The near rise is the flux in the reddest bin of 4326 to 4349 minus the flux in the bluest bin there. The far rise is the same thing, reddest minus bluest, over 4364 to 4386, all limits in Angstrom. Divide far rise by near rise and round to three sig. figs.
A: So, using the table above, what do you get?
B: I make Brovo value 10.1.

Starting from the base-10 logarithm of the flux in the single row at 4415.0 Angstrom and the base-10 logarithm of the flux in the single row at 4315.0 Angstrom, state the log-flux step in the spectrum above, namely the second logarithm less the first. -0.008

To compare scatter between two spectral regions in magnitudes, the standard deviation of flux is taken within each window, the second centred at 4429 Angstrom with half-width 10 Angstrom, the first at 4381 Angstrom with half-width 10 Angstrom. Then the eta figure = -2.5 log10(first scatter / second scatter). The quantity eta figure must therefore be -0.59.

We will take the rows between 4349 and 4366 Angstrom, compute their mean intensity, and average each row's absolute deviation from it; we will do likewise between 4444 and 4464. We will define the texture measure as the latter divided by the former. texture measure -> 0.54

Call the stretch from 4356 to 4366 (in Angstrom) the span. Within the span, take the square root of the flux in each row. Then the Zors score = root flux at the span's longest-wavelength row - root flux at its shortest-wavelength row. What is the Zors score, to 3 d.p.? 0.078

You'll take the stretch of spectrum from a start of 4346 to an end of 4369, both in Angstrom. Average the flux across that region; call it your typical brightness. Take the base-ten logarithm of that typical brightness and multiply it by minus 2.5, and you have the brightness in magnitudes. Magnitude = -2.50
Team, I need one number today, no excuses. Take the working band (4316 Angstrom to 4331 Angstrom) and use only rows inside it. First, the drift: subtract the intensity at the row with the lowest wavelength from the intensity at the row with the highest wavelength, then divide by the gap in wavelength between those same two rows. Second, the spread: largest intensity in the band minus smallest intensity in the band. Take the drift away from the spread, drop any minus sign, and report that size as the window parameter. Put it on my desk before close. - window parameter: 1.3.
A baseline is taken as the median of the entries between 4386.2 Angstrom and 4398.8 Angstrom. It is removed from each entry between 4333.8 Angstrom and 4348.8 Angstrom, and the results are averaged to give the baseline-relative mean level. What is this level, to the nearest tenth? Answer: -1.9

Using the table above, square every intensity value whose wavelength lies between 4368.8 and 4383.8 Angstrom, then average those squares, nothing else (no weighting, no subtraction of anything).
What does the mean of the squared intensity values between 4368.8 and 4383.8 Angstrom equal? 103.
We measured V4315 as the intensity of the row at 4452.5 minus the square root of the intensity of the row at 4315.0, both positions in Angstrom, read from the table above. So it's 7.15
